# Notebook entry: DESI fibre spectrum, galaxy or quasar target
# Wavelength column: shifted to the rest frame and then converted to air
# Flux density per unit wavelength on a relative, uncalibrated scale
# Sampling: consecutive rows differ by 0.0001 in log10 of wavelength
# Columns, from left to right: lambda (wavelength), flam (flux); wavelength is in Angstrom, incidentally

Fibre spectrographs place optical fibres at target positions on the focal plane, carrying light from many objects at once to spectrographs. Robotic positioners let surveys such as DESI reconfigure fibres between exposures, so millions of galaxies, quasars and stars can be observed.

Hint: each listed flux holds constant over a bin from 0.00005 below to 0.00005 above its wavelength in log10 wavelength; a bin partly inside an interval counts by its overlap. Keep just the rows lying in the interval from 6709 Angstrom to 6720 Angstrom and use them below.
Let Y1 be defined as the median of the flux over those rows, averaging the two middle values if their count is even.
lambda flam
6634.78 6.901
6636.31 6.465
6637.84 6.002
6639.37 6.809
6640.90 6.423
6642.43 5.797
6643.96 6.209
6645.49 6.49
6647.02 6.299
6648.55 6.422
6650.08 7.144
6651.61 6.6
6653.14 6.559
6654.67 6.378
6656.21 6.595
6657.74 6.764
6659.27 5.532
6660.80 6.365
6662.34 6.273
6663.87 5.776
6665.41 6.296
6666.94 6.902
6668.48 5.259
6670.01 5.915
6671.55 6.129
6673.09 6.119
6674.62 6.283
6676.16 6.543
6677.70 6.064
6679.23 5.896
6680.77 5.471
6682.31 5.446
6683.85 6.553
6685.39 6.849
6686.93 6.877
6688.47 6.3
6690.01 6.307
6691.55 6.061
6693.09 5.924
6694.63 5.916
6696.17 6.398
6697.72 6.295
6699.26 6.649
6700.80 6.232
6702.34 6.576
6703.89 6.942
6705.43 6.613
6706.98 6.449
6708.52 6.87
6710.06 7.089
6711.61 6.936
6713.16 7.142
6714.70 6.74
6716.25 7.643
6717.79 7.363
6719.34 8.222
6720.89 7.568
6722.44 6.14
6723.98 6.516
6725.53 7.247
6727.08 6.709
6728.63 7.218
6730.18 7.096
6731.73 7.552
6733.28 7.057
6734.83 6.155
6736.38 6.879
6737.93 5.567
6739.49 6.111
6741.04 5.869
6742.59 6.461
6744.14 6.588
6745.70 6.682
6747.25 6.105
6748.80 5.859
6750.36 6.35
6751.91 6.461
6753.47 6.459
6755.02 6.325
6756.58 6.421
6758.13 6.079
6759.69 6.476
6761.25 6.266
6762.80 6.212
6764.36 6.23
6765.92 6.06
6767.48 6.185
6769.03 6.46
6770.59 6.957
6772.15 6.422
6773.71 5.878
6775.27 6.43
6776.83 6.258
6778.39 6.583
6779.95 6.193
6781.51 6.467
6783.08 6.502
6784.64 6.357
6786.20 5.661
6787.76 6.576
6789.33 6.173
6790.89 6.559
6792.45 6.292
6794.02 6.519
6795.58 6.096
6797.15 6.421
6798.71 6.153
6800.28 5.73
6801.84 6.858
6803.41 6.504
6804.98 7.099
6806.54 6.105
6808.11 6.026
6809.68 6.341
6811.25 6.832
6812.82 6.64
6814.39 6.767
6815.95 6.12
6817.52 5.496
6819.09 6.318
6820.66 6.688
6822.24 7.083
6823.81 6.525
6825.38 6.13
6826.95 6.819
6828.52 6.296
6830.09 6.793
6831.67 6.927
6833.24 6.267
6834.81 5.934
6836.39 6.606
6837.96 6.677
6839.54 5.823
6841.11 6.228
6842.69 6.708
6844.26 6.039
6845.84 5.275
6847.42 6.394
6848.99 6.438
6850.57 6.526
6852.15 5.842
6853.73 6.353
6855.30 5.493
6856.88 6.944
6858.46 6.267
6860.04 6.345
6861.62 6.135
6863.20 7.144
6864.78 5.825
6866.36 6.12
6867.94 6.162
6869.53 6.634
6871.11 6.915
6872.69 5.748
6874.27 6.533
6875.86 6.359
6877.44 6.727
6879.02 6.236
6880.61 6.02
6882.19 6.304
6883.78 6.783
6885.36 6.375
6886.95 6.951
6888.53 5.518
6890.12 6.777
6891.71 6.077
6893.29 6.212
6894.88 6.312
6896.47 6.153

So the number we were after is 7.14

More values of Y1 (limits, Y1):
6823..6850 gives 6.39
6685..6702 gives 6.30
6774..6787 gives 6.39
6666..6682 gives 6.09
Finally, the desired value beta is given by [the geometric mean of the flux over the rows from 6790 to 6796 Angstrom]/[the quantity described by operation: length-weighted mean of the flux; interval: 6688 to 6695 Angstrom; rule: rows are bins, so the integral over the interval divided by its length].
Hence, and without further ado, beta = 1.04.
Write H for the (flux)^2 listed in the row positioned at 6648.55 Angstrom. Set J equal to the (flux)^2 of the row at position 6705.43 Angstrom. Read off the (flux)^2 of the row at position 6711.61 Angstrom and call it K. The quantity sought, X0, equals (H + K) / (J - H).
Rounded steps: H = 41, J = 43.7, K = 48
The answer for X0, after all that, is 36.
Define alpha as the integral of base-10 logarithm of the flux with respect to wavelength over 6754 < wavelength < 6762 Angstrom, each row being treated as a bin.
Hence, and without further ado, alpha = 6.40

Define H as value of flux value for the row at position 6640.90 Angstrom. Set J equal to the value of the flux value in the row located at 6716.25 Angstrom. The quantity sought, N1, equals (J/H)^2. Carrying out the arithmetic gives 1.42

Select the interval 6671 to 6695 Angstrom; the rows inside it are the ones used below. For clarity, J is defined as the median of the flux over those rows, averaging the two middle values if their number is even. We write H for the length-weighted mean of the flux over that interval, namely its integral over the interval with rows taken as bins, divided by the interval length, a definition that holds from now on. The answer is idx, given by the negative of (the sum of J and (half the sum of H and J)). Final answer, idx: -12.3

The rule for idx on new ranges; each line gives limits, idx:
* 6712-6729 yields -14.4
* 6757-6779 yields -12.6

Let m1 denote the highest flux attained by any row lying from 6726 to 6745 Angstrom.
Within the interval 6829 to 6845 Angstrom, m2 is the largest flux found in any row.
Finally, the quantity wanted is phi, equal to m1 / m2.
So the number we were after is 1.09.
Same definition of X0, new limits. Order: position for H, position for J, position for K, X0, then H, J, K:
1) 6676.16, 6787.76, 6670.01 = 180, 43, 43.2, 35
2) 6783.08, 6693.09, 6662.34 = -11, 42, 35.1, 39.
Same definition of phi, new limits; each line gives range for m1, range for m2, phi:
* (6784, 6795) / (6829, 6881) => 0.92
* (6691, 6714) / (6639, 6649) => 1.05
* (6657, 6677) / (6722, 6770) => 0.91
